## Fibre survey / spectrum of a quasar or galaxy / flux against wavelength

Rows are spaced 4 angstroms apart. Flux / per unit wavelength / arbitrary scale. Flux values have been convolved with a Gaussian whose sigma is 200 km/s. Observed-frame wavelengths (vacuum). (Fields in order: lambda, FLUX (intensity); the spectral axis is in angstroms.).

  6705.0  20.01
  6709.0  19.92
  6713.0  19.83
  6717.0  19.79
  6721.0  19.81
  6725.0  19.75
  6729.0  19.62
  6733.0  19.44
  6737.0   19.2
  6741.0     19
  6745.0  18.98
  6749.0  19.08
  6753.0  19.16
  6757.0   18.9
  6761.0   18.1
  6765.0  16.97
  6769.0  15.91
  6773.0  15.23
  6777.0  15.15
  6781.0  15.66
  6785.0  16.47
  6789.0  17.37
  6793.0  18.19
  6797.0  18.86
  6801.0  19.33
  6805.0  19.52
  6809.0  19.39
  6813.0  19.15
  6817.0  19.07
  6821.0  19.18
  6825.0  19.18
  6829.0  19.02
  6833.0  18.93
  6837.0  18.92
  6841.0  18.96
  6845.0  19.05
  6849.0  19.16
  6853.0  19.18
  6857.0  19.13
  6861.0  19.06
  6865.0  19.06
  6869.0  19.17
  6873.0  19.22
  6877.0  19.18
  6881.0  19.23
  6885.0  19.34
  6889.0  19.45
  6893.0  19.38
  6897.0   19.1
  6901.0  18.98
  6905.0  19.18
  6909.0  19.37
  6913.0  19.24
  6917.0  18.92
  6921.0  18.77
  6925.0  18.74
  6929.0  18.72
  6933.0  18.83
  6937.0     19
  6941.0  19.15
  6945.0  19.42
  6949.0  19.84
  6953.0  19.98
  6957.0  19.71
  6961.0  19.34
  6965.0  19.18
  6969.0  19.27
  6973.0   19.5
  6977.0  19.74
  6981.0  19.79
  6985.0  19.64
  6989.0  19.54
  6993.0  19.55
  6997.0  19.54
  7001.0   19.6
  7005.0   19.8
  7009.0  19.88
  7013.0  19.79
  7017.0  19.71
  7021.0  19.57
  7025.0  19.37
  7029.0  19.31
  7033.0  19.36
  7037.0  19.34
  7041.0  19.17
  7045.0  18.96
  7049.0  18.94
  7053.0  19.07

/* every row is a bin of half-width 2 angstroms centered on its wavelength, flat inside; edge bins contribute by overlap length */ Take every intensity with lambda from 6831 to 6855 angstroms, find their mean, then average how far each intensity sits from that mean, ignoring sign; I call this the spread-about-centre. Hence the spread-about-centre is 0.097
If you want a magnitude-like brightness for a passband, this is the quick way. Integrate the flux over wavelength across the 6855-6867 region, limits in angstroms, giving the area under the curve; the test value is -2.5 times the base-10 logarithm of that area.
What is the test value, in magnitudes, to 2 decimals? -5.90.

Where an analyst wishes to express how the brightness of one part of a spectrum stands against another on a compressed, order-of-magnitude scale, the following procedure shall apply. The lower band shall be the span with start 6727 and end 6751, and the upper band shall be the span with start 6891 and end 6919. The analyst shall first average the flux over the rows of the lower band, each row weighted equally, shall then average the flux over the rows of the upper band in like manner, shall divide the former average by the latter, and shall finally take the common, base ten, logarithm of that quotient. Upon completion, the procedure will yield 0.001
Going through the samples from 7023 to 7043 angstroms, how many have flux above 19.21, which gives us 4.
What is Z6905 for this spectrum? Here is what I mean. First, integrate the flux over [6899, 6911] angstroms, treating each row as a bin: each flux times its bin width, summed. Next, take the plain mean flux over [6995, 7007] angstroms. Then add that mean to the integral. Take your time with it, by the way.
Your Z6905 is 250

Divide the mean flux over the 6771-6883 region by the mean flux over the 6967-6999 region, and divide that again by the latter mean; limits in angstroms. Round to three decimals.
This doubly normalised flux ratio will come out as 0.048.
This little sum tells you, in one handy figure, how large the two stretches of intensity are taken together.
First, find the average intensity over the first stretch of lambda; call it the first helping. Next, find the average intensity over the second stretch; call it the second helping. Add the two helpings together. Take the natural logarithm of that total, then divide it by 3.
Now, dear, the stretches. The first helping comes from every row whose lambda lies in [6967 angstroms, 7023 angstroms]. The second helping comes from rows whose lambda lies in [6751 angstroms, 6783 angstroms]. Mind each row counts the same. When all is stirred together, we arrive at 1.20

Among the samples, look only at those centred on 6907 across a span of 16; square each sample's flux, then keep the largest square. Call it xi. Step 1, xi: 375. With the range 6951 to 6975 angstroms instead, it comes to 399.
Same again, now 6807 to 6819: 376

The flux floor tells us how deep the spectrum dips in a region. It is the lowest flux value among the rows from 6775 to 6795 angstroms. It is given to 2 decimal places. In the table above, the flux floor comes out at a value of 15.15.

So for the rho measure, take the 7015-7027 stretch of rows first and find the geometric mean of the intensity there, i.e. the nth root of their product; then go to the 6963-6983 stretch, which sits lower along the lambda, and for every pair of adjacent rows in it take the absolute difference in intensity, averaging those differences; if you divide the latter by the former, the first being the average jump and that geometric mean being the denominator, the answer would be 0.0078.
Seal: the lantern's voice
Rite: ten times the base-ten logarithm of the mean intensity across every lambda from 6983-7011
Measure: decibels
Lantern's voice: 12.9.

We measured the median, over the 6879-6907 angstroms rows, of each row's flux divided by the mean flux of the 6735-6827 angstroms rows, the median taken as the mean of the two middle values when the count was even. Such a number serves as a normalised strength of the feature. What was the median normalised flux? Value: 1.06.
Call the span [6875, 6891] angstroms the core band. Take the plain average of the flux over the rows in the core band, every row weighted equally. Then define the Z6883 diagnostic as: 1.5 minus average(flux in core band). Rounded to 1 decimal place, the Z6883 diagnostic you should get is -17.8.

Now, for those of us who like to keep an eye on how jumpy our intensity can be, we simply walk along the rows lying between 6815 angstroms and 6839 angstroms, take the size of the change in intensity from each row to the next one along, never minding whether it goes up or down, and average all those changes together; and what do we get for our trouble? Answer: 0.07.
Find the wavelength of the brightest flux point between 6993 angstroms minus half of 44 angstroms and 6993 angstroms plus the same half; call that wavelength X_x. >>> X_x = 7009.0 angstroms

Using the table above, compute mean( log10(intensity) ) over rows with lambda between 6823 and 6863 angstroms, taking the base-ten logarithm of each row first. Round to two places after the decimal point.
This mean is 1.28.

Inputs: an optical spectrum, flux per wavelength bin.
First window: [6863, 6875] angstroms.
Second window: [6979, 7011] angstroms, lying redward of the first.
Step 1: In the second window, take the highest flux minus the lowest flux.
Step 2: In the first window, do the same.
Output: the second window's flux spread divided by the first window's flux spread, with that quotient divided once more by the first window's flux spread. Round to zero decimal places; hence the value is 13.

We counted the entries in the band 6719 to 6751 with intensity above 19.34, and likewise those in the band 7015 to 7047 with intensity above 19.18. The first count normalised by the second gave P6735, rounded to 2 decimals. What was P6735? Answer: 0.67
